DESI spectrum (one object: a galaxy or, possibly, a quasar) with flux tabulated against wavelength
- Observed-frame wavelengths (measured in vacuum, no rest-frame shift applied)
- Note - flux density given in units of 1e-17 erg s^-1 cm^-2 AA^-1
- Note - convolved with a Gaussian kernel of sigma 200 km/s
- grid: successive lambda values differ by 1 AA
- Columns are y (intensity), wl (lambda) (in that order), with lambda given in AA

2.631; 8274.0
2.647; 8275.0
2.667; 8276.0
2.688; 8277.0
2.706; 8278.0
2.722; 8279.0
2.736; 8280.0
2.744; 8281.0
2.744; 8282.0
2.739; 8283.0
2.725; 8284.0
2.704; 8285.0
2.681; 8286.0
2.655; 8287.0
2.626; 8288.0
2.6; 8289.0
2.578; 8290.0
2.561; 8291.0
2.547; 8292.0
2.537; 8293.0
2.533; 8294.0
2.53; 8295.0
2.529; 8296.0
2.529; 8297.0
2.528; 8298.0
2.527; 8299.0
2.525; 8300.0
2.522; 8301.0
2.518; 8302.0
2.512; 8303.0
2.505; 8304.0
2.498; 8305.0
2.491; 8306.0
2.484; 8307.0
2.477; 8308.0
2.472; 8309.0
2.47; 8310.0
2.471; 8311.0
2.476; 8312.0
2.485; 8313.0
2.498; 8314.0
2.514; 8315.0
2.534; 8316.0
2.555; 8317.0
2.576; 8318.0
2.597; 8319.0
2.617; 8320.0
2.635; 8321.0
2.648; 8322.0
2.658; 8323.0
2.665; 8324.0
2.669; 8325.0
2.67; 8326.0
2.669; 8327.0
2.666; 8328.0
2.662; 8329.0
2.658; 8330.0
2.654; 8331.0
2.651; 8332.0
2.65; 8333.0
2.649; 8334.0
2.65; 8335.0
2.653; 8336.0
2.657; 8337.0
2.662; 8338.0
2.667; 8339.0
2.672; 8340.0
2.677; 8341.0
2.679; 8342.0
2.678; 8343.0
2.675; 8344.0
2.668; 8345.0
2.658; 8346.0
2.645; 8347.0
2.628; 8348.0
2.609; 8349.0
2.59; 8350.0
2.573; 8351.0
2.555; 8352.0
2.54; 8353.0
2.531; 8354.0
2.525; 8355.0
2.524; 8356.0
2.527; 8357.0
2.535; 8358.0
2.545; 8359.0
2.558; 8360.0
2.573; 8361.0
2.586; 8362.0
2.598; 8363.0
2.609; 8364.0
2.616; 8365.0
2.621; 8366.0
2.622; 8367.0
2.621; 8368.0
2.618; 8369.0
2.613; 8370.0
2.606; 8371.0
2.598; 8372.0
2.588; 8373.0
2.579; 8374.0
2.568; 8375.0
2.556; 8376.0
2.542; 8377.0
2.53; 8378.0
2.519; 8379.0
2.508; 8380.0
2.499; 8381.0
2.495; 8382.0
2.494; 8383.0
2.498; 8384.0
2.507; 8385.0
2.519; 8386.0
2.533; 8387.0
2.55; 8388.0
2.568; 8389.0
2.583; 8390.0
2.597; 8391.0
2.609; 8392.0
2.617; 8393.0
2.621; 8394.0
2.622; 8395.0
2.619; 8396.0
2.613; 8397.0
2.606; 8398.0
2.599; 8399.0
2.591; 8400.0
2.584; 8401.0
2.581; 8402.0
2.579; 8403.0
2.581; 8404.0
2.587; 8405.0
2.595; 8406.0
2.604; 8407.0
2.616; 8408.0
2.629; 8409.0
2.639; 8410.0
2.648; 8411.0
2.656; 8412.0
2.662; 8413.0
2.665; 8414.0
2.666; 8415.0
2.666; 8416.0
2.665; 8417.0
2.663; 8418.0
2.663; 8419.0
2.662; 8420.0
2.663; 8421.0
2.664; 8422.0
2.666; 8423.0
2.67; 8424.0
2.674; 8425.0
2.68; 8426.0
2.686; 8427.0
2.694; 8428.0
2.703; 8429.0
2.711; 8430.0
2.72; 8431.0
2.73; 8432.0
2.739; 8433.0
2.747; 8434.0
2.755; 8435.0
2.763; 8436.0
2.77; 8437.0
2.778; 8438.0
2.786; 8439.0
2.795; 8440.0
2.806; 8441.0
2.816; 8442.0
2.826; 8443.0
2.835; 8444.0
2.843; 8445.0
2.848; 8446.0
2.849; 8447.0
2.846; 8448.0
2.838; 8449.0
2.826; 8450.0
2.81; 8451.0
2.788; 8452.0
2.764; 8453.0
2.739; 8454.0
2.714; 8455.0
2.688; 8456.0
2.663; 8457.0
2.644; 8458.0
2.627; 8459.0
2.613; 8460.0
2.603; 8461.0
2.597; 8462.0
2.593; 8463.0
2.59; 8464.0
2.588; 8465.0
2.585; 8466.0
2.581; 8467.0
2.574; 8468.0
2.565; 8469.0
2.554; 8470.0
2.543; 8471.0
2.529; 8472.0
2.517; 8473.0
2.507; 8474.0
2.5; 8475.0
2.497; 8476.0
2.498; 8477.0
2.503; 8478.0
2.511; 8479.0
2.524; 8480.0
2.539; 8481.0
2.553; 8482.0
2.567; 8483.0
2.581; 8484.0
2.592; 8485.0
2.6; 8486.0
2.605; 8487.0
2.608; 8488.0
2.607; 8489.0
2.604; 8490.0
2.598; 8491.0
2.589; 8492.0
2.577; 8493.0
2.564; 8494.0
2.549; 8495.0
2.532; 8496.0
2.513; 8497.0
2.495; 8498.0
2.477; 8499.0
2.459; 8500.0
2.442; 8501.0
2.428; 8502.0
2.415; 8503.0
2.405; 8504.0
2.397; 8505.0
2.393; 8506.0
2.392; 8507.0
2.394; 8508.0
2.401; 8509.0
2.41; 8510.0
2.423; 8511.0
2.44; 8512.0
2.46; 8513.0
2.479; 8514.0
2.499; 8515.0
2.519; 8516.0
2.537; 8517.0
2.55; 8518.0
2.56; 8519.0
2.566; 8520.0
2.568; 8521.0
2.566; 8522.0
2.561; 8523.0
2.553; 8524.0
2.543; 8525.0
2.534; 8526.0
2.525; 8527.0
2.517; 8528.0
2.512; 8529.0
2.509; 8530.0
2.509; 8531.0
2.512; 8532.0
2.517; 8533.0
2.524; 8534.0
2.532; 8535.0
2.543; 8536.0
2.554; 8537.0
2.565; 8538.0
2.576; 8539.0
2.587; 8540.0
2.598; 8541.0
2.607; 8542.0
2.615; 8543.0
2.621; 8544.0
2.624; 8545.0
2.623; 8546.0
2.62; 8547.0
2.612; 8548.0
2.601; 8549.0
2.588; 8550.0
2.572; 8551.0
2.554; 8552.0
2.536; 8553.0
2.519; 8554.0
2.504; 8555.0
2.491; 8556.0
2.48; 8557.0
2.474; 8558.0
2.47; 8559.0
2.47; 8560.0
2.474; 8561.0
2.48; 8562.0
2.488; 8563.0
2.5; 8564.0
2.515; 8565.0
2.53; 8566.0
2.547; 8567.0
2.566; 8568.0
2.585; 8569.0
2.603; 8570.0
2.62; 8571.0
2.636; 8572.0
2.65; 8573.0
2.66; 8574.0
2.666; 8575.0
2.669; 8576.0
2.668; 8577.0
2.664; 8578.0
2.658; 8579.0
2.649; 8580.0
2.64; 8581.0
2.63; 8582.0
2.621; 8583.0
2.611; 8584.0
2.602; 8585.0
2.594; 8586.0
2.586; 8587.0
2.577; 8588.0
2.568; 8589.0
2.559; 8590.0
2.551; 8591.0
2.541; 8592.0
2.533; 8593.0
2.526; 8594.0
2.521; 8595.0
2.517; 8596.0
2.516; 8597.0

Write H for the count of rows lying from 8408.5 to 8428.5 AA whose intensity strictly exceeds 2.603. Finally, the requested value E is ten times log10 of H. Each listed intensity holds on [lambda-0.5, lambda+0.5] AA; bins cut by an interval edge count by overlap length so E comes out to 13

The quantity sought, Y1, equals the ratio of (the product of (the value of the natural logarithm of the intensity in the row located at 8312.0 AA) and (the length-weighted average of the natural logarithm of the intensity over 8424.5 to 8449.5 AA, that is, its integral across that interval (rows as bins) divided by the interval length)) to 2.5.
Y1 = 0.369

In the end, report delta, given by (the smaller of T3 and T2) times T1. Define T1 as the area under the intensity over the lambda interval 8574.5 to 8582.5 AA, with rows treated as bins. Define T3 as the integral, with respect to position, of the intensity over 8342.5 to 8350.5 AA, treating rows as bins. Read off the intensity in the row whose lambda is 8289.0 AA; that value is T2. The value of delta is 55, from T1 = 21.2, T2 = 2.6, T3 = 21.2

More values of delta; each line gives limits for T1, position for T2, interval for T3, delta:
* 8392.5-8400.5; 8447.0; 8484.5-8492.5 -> 60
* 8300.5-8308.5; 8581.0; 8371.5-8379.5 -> 53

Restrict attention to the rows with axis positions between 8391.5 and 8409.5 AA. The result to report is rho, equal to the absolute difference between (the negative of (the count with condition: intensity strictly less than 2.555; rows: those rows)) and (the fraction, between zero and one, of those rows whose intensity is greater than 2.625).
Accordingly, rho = 0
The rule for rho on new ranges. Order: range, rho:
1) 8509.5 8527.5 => 13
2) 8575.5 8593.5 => 3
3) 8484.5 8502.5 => 8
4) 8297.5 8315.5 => 18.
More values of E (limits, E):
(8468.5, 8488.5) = 3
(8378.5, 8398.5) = 8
